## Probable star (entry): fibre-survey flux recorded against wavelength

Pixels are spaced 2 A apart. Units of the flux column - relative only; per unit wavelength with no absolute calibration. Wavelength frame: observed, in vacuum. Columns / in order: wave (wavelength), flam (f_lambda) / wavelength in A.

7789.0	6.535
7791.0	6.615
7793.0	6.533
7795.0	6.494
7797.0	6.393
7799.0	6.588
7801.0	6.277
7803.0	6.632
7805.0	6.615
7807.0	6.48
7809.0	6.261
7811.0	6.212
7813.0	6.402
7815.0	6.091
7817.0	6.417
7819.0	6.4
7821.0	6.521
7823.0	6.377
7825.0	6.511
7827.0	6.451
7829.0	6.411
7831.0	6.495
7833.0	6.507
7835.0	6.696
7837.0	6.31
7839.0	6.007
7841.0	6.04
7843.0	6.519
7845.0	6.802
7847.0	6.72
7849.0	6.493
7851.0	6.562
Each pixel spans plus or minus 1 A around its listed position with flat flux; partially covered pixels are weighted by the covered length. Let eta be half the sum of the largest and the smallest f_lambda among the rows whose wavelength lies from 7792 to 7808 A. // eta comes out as 6.45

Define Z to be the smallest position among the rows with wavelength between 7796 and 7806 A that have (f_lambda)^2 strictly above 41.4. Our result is 7799.0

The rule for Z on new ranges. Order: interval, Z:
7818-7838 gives 7821.0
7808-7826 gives 7821.0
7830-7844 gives 7831.0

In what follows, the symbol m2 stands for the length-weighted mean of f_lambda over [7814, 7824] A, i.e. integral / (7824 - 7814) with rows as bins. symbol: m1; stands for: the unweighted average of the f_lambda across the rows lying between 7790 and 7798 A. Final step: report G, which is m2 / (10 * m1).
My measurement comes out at 0.0977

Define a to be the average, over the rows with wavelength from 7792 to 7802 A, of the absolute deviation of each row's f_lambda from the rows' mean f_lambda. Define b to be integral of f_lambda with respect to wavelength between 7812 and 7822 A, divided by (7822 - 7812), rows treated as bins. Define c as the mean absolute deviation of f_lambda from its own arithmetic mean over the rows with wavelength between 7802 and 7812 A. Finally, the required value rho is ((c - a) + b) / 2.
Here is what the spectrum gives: 3.22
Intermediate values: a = 0.10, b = 6.37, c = 0.16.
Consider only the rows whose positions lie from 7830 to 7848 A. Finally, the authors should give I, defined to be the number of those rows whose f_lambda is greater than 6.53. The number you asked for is 3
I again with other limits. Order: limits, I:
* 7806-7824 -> 0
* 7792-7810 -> 4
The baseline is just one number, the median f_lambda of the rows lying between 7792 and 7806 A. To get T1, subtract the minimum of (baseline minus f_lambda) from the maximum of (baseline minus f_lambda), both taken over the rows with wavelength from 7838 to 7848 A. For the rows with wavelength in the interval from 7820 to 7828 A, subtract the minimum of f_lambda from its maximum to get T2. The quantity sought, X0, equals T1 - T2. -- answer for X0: 0.65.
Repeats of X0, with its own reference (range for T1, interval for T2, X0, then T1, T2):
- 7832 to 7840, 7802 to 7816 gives 0.15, 0.7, 0.5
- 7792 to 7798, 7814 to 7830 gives -0.29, 0.1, 0.4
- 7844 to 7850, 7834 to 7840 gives -0.38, 0.3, 0.7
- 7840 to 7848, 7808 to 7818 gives 0.44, 0.8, 0.3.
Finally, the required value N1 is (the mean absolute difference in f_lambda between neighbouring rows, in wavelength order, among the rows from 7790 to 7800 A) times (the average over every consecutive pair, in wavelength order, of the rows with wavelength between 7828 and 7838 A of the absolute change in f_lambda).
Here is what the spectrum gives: 0.017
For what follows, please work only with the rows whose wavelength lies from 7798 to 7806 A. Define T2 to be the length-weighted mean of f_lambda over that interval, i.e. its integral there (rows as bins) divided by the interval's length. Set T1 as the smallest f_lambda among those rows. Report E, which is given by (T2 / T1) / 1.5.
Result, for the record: 0.693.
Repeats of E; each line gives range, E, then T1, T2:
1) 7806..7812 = 0.678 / 6.212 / 6.32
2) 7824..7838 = 0.685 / 6.31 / 6.48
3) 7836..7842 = 0.679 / 6.007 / 6.12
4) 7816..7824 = 0.672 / 6.377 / 6.43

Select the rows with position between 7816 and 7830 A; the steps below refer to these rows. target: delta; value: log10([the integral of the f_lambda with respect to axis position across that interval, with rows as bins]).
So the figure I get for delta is 1.96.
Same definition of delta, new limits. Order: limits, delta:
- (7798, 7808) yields 1.81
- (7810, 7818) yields 1.70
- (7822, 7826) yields 1.41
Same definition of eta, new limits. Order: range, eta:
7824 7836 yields 6.55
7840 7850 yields 6.42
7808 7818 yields 6.25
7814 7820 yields 6.25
